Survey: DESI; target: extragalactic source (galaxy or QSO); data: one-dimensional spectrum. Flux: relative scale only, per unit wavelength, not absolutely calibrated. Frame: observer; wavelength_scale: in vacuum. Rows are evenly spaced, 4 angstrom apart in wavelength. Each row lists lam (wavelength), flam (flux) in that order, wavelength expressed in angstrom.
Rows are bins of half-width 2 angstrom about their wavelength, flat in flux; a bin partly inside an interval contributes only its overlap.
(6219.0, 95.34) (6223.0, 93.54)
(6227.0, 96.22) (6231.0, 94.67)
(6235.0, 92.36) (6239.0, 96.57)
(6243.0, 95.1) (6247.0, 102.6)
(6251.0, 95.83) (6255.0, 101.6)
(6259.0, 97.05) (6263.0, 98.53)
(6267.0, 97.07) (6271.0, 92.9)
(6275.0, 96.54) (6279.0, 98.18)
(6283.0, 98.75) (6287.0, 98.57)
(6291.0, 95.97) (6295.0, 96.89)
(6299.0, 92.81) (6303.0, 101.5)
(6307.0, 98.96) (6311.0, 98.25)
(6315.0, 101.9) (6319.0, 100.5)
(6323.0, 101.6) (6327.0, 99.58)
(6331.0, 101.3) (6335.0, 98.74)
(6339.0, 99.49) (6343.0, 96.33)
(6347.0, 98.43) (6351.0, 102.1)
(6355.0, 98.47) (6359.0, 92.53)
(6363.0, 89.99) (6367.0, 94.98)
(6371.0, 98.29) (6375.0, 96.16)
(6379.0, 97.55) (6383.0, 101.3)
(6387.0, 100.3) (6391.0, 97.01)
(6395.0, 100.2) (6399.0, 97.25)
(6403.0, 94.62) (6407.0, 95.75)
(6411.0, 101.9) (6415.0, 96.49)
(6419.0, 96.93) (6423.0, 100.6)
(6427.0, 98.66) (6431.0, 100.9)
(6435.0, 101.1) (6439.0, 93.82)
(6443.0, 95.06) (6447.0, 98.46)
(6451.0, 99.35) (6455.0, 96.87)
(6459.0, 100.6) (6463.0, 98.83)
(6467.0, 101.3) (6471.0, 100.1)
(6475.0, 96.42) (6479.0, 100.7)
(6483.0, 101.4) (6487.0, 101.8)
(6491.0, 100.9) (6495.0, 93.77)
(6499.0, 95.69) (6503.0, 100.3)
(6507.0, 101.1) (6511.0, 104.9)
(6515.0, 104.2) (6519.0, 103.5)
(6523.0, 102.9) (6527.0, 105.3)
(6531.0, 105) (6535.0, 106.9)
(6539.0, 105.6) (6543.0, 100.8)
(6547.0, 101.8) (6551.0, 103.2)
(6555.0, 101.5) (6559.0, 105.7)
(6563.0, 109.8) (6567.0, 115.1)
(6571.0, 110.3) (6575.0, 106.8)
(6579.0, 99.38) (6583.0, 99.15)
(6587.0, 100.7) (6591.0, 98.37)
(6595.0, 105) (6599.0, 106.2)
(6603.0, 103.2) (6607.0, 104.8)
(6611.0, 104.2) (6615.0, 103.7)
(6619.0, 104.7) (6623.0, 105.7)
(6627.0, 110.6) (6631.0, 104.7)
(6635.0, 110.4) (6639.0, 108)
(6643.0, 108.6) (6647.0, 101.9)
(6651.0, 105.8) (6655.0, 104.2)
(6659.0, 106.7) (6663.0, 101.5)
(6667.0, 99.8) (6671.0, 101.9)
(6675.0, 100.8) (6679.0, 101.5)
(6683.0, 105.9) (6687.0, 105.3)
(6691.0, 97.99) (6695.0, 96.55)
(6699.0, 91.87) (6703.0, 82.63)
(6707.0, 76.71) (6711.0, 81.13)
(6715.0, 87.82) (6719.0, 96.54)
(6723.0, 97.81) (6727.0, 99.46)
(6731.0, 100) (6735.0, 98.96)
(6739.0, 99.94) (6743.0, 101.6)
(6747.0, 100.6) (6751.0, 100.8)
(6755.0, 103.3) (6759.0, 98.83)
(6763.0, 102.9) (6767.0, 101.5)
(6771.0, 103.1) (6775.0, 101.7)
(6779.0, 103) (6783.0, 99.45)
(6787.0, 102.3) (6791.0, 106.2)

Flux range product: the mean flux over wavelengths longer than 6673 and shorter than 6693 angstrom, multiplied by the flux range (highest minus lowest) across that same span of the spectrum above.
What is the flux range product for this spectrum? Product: 809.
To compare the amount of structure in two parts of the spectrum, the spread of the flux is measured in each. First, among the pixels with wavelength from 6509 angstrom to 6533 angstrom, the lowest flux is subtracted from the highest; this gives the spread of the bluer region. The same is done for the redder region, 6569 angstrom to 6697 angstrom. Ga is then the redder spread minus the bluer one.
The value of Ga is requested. 12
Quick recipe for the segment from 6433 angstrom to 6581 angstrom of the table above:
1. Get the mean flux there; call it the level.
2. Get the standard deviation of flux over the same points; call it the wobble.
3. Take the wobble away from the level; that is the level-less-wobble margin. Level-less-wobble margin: 97.4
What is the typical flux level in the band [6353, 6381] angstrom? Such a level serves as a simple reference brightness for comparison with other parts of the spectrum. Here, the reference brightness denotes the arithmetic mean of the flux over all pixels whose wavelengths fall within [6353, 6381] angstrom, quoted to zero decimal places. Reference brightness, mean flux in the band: 95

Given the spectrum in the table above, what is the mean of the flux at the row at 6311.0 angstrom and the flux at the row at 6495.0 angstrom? 96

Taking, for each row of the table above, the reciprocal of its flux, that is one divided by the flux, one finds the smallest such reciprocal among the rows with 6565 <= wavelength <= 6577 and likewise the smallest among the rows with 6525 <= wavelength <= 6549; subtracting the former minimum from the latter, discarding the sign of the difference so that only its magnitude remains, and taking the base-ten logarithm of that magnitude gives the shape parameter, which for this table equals -3.18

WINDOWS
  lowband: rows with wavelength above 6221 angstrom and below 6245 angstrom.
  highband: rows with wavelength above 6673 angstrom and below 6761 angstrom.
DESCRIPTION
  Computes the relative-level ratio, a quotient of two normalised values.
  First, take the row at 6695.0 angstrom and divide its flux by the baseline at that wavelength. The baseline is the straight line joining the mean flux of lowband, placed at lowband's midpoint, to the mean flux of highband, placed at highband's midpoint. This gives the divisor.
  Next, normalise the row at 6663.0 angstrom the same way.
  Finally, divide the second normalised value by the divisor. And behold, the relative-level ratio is 1.05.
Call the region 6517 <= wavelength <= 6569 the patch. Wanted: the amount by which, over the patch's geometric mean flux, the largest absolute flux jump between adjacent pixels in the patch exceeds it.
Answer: -100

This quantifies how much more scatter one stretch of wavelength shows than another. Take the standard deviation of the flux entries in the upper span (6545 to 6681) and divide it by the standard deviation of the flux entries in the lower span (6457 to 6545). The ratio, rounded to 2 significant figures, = 1.2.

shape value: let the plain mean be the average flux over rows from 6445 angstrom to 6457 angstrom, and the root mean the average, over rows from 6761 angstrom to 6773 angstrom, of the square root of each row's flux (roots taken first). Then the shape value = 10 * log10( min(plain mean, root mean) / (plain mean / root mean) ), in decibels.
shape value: 0.18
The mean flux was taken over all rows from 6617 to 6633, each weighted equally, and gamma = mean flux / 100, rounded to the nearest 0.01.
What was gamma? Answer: 1.06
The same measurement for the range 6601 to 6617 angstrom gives 1.04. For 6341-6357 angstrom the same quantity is 0.99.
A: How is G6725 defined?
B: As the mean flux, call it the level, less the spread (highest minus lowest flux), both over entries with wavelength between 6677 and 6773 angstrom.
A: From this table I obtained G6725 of 68.0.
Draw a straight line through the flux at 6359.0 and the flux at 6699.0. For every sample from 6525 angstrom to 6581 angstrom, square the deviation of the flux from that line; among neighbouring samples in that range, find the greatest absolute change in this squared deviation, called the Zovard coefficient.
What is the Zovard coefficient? 216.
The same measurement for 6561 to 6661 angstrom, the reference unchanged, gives 216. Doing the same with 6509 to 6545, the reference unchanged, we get 106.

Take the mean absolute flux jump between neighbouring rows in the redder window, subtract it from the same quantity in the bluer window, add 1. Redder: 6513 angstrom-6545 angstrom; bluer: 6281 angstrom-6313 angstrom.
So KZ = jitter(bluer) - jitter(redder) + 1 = 2.1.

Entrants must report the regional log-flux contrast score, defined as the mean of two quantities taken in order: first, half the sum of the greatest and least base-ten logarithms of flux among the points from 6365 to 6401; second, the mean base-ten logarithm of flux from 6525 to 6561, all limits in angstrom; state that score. 2.004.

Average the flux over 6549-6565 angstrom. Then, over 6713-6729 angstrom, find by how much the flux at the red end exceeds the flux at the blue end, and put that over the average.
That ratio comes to 0.11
